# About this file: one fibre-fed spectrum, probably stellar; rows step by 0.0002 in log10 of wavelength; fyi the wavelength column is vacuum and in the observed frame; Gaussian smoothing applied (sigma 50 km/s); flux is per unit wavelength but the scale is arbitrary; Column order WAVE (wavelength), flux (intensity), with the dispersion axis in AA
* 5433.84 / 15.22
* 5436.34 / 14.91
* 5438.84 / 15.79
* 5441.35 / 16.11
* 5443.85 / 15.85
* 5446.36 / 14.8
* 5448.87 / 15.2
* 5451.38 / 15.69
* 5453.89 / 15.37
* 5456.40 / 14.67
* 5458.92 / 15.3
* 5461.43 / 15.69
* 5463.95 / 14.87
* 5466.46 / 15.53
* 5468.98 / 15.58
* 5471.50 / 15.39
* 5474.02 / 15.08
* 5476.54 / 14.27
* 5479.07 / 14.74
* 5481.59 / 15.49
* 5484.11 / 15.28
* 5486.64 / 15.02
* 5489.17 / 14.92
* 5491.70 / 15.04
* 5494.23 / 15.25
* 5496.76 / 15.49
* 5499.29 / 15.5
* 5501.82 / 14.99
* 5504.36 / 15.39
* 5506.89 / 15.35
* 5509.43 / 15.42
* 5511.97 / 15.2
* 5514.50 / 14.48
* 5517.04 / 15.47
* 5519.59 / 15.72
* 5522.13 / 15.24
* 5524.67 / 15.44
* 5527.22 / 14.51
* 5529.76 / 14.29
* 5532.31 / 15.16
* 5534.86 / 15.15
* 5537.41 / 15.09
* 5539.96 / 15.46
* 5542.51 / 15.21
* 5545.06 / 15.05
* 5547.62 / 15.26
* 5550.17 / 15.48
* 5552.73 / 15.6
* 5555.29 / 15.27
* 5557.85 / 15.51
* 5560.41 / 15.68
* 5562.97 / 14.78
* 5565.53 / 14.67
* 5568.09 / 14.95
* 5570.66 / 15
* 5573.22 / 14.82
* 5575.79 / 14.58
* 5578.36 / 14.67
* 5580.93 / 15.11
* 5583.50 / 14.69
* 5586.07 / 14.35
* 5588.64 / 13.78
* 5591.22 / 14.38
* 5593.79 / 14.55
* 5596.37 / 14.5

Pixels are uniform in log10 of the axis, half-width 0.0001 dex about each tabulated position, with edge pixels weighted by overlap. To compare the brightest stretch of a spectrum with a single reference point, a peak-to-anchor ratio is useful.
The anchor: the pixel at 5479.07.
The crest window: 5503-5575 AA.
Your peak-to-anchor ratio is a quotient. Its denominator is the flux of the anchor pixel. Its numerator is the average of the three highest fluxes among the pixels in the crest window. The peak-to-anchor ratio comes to 1.06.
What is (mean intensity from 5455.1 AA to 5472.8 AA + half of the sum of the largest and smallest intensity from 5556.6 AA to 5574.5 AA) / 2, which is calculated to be 15.23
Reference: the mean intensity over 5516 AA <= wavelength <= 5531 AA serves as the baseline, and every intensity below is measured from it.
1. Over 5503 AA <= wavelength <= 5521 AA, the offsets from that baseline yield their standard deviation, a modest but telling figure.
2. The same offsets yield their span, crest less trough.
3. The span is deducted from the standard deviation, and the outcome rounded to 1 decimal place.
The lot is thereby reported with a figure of -0.9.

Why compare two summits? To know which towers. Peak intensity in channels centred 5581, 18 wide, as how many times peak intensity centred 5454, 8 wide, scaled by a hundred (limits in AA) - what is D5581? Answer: 96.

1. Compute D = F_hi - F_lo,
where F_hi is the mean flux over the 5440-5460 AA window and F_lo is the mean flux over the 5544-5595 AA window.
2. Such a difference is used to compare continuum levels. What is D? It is 0.46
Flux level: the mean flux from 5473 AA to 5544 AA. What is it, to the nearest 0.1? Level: 15.1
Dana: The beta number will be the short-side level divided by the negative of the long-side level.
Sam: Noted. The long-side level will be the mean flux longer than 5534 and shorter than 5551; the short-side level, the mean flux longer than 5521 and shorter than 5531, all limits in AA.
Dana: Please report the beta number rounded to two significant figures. -0.98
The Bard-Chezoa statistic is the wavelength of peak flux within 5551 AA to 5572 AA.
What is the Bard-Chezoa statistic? 5560.41 AA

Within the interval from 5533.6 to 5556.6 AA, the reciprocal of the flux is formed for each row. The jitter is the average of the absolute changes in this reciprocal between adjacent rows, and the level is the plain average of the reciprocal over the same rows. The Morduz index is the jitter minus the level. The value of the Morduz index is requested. -0.0645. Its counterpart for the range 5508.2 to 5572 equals -0.0645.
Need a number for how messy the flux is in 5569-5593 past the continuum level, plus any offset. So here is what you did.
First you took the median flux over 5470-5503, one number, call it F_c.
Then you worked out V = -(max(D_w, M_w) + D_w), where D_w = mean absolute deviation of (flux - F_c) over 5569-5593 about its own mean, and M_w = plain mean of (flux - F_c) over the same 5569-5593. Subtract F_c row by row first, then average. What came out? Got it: -0.58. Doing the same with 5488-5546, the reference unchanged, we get -0.52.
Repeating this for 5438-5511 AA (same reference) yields -0.62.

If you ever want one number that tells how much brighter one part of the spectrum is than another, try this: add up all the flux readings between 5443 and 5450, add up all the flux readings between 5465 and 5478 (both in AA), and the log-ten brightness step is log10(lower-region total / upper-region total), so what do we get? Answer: -0.22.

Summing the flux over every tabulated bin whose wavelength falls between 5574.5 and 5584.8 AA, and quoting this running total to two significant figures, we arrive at 59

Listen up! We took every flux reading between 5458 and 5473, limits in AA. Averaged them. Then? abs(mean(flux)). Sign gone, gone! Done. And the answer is 15.39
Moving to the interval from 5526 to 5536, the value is 14.78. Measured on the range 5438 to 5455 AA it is 15.54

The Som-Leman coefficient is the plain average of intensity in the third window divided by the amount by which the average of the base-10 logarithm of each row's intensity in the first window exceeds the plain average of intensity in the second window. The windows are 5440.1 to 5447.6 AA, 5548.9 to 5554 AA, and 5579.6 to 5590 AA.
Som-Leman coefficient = -1.01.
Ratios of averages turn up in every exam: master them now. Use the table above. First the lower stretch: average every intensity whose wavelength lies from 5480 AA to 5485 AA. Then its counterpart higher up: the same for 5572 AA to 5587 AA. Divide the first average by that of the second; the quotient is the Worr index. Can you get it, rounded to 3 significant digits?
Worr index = 1.05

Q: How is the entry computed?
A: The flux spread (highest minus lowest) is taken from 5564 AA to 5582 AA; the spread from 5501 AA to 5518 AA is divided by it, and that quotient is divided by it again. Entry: 3.5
